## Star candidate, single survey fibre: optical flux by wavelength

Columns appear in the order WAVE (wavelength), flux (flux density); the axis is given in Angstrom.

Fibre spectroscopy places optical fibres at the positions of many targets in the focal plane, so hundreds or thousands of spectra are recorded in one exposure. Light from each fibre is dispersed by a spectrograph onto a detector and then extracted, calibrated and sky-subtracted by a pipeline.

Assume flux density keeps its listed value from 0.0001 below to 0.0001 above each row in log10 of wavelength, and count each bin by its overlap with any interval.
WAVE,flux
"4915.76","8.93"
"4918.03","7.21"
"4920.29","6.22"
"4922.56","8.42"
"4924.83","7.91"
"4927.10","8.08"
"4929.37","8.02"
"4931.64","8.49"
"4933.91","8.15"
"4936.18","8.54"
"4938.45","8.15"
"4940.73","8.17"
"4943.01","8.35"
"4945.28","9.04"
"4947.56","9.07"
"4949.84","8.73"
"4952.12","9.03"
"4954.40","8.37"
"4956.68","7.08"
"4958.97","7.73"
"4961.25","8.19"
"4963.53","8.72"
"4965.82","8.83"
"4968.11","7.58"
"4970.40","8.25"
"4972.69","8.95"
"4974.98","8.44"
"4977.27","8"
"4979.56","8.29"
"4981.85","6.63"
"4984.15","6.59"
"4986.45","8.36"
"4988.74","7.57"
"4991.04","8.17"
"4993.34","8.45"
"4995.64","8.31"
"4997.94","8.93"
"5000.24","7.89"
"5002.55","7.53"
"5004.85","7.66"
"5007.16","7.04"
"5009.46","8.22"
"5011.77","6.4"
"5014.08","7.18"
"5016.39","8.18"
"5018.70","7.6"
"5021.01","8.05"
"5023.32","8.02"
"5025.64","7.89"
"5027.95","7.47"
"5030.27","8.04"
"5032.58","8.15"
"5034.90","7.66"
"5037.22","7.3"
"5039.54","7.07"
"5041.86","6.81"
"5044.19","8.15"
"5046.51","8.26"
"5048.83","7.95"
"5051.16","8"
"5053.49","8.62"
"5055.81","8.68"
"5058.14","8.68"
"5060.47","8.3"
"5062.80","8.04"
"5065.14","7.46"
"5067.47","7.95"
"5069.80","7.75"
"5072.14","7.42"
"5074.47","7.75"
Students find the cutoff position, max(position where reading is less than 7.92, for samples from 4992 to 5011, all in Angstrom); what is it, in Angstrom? 5007.16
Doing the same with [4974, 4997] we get 4988.74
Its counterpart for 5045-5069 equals 5065.14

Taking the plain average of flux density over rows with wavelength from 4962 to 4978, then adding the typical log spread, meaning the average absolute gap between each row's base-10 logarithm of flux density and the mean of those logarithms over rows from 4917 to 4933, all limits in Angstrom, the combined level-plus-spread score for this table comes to 8.4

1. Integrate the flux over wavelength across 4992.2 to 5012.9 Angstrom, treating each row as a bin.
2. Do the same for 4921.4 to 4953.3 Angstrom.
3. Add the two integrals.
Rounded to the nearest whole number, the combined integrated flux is 431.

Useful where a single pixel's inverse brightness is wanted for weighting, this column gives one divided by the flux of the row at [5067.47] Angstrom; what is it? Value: 0.126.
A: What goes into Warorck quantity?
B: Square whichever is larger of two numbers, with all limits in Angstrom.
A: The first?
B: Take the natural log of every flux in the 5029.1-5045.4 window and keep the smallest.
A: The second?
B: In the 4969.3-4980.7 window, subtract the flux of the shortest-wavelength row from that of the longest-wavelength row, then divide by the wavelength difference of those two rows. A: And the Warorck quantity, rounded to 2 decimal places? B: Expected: 3.68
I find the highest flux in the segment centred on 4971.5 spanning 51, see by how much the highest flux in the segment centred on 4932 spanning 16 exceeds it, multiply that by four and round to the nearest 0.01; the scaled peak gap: -2.12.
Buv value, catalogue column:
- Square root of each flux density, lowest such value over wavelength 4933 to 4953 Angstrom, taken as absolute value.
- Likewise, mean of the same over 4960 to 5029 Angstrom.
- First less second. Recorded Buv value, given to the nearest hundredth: 0.04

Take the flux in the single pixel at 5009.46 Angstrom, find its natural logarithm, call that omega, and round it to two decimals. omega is 2.11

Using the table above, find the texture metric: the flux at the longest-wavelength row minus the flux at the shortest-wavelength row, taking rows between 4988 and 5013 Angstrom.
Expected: -1.2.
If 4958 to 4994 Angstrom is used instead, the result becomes 0.7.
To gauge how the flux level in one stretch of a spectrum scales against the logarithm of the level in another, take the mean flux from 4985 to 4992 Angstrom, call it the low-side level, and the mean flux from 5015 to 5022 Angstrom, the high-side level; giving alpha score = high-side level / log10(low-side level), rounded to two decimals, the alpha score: 8.78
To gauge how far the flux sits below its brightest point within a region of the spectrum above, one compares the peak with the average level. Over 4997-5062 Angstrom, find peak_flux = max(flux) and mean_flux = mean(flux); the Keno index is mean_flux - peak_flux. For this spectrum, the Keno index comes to -1.08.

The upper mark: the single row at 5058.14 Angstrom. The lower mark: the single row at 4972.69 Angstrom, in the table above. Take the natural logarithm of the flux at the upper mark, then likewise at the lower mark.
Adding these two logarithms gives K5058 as 4.35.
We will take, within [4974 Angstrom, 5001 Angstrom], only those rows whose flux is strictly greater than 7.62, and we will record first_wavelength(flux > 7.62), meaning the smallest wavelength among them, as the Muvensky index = 4974.98 Angstrom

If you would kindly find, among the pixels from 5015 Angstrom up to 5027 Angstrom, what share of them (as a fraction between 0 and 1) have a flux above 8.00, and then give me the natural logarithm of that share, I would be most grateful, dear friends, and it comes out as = -0.51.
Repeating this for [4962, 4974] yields -0.22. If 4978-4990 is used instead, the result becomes -0.92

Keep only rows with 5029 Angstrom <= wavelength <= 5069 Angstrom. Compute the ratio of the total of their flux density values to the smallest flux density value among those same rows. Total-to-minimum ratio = 20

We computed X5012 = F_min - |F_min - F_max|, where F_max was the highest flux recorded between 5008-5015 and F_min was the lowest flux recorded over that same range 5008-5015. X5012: 4.6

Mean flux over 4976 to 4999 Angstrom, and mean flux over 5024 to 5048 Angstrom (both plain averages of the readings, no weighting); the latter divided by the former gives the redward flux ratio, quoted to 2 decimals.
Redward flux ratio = 0.97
